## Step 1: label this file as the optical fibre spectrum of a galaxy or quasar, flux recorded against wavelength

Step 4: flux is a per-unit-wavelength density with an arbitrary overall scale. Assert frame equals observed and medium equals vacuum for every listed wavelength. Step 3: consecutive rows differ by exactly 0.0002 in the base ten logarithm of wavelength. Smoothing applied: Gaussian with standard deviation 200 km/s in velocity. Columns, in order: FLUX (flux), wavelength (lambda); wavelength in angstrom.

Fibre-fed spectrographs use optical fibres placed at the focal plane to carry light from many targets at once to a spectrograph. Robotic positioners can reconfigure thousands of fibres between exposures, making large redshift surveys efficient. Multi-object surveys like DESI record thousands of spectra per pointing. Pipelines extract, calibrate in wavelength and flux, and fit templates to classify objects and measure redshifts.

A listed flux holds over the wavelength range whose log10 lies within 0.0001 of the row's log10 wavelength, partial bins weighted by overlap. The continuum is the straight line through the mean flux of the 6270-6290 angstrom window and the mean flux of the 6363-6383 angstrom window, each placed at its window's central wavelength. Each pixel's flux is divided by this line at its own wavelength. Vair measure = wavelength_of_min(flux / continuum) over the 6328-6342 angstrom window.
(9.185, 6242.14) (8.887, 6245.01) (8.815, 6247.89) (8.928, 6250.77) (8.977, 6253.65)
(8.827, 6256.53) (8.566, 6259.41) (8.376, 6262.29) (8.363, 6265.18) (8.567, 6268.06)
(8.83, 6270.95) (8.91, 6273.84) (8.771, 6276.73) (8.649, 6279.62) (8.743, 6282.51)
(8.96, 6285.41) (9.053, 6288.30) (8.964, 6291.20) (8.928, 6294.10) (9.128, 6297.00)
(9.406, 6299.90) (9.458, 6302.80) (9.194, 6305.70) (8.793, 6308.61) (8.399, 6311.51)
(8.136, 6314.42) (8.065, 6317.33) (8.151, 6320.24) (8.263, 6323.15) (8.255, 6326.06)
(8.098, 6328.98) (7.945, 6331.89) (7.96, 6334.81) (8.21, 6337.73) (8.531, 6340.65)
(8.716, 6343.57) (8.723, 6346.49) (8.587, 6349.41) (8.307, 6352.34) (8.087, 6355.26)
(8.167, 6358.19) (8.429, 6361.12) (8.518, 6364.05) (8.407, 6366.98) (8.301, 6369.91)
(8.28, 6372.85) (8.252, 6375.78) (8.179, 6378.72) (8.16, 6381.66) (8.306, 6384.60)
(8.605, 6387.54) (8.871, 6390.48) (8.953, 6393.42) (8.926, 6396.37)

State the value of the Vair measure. 6331.89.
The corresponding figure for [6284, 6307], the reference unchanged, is 6285.41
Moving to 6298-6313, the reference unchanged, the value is 6311.51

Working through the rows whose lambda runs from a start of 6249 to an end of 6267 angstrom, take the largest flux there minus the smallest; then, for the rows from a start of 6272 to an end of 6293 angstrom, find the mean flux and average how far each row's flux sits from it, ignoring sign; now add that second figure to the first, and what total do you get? 0.74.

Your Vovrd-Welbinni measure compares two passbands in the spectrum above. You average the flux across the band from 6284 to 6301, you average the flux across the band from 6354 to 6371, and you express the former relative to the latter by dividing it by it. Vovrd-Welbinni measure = 1.09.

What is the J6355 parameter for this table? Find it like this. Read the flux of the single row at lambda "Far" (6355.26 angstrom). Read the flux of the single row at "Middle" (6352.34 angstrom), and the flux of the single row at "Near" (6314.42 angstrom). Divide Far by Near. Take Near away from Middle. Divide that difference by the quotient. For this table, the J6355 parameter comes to 0.17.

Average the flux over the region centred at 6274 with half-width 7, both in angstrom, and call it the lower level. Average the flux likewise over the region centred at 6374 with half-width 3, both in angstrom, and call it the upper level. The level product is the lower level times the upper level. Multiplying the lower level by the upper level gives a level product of 72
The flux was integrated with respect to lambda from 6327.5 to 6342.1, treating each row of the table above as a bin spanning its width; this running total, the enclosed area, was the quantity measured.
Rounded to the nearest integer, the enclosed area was 119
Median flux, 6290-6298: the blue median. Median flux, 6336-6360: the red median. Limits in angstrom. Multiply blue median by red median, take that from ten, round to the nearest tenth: -65.5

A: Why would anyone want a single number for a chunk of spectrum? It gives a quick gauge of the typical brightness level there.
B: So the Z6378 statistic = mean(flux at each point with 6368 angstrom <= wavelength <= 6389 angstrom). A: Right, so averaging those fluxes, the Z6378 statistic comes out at 8.30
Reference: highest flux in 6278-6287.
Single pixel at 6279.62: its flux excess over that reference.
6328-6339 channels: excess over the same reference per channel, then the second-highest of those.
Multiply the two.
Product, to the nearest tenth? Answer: 0.3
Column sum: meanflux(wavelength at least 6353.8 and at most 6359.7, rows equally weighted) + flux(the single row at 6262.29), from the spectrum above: 16.5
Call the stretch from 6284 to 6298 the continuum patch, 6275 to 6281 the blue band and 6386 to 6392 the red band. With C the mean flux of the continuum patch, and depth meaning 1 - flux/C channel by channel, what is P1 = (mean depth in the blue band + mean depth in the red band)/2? 0.031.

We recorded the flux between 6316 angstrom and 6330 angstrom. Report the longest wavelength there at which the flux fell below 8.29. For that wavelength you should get 6328.98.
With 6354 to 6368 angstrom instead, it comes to 6358.19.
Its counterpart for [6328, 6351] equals 6337.73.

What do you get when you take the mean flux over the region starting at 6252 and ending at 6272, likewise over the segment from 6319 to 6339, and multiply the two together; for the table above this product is 70.2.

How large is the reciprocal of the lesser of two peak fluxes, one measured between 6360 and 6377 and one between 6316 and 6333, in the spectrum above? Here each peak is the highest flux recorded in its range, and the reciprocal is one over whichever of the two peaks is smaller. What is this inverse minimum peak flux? 0.121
